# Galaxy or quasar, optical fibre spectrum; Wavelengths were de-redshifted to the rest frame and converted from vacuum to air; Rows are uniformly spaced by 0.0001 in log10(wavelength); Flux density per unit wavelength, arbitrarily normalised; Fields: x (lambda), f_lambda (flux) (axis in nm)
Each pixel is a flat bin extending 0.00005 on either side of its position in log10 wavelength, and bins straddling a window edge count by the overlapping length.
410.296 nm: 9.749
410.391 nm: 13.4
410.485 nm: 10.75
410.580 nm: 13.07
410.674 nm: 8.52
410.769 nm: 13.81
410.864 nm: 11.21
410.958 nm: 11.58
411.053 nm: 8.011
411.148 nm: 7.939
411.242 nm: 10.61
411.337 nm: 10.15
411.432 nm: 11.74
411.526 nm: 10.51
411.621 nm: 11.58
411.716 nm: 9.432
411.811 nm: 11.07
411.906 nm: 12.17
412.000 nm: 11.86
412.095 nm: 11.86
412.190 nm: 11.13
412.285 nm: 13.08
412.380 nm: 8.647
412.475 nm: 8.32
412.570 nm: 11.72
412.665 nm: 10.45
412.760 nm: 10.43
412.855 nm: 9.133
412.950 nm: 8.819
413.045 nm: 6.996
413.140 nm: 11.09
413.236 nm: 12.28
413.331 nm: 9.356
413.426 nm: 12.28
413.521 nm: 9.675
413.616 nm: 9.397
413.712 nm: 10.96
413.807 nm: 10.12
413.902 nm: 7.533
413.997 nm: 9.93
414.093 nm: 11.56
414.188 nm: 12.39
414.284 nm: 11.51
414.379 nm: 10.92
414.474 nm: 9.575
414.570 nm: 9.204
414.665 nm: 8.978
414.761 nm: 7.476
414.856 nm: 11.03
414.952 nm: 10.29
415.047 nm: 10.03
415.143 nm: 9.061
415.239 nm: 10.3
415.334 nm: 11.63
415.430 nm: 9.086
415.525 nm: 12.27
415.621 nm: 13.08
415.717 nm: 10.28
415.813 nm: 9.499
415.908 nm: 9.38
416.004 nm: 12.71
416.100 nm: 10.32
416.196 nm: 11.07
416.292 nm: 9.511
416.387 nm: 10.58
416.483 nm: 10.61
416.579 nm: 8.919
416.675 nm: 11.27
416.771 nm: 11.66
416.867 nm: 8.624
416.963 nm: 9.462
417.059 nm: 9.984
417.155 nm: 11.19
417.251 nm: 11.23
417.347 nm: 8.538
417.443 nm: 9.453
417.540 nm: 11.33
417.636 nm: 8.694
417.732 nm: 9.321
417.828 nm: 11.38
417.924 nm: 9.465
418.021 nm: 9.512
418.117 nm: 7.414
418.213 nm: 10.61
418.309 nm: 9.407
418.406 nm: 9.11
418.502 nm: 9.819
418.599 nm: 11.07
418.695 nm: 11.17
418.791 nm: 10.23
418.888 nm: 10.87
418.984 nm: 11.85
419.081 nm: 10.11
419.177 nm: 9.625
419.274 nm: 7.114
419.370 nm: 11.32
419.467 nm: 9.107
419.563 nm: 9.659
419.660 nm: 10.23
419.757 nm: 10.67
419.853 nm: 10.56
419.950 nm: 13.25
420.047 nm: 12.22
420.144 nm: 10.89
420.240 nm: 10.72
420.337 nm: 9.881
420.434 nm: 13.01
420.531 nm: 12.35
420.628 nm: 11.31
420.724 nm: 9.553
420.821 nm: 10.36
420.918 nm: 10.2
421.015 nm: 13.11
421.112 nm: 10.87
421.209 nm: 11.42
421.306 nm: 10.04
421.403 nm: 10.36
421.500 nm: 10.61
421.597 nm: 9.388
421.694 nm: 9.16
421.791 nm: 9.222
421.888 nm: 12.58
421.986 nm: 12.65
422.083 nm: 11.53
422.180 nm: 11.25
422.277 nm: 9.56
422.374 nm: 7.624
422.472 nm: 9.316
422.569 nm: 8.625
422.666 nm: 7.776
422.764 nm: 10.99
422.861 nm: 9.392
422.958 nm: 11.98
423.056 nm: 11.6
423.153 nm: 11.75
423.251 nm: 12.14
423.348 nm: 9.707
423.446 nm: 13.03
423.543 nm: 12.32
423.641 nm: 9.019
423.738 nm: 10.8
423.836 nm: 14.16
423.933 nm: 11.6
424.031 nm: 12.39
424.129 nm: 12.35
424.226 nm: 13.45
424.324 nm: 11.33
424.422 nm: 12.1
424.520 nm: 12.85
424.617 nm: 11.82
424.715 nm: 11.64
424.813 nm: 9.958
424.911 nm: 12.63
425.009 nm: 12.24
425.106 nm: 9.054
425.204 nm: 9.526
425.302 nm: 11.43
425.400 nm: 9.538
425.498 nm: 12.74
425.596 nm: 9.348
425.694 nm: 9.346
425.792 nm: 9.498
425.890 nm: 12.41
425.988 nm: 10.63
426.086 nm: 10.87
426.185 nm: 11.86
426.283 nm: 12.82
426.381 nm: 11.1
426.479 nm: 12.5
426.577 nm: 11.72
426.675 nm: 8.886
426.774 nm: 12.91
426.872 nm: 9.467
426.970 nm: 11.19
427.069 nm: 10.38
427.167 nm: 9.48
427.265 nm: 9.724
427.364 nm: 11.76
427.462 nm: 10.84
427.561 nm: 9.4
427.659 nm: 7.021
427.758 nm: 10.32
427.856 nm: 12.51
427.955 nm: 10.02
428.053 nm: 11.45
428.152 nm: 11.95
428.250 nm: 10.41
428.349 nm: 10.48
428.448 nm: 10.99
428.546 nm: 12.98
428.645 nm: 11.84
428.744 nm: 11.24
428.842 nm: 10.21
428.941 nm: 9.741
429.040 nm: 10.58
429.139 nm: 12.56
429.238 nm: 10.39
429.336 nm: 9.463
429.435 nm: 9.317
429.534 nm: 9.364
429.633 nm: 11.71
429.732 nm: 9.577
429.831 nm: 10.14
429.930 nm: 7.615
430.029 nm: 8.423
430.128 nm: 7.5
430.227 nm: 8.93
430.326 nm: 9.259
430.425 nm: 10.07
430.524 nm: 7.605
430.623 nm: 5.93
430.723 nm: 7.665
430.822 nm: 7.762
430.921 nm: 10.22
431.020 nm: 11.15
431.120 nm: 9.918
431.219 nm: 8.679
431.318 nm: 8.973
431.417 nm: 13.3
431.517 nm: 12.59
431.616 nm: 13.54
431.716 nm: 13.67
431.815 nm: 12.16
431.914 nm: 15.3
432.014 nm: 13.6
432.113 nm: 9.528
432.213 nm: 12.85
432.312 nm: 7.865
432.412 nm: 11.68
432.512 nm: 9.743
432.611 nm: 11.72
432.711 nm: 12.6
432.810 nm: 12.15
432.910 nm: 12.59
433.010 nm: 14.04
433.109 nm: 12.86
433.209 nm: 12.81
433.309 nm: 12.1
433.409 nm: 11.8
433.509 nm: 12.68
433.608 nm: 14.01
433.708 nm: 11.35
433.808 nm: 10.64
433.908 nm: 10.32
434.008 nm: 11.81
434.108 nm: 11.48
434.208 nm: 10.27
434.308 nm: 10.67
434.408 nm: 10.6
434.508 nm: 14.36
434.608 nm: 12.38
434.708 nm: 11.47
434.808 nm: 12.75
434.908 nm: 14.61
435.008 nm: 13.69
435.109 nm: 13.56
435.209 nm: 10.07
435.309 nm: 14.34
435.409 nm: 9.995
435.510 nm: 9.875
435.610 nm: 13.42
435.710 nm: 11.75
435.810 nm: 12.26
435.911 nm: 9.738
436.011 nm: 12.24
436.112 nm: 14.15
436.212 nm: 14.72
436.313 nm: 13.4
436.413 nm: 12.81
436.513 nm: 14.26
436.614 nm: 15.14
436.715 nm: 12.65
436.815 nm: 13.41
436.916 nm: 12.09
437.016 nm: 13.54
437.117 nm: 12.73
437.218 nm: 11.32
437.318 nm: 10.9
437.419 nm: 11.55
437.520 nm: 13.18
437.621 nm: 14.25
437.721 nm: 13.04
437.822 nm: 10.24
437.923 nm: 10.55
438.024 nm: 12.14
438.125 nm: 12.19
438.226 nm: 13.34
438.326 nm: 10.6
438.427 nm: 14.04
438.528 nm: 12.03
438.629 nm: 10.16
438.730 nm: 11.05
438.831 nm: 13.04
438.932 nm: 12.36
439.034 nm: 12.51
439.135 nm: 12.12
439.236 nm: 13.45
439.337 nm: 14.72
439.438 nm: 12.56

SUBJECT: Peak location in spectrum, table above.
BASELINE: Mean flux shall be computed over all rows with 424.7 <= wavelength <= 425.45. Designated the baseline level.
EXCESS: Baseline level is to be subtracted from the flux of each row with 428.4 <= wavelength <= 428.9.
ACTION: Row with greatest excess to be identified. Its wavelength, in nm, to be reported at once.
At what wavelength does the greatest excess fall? 428.546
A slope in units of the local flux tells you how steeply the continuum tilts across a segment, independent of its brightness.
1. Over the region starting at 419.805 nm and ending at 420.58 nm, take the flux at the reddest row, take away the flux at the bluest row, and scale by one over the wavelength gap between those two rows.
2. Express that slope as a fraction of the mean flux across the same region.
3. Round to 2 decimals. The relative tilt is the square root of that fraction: 0.48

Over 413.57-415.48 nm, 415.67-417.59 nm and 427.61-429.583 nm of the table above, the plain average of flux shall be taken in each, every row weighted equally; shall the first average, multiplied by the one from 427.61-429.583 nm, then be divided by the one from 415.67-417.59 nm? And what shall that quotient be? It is 10.4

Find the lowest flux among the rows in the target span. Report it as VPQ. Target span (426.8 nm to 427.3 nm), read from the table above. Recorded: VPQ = 9.467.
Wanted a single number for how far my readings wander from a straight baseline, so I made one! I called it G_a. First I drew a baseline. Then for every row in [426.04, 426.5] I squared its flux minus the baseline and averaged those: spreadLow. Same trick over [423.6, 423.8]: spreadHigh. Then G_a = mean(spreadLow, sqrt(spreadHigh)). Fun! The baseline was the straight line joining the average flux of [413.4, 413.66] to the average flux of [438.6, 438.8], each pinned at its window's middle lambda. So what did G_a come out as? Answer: 1.7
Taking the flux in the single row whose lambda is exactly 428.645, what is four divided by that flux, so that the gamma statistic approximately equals 0.338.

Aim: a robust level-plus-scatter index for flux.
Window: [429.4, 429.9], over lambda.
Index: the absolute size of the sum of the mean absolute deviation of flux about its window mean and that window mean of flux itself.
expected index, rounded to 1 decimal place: 10.7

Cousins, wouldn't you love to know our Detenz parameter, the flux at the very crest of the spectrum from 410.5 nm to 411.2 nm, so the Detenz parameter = 13.81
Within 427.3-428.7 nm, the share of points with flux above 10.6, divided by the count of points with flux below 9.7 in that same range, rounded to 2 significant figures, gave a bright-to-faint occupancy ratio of 0.29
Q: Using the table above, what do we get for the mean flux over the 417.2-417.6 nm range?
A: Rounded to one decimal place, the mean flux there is 10.1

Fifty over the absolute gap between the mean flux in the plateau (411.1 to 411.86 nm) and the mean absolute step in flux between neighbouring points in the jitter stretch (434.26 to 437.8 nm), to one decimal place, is 5.7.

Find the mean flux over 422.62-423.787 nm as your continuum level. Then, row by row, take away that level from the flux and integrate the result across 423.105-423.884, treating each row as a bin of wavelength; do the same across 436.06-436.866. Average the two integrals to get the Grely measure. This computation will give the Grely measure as 1.5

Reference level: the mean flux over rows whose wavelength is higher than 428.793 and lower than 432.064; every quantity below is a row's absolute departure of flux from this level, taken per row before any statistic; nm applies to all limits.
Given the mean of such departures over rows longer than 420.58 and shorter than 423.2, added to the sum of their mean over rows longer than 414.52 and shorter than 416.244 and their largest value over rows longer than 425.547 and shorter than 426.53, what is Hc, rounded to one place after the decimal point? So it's 4.9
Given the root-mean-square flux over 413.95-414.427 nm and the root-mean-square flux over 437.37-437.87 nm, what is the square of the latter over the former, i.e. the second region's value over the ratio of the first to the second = 14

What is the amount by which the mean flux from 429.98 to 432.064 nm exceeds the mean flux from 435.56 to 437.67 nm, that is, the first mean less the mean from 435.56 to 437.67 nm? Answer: -2.5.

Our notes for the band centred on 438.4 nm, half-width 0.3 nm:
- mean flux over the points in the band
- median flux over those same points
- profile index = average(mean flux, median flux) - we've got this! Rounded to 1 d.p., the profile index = 12.1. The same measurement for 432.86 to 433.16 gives 13.0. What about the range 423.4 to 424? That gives 11.9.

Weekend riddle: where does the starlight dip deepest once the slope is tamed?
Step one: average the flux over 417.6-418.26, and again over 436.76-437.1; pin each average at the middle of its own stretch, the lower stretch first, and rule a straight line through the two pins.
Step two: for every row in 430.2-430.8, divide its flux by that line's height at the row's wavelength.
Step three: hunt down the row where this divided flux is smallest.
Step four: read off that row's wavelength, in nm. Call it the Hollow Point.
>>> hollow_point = 430.623 nm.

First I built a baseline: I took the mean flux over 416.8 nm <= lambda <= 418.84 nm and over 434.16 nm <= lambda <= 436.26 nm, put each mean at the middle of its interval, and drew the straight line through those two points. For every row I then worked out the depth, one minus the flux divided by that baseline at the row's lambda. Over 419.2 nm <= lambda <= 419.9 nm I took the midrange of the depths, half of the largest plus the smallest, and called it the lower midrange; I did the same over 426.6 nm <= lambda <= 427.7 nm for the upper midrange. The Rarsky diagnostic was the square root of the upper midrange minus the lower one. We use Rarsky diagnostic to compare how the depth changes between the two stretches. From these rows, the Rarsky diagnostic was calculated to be 0.14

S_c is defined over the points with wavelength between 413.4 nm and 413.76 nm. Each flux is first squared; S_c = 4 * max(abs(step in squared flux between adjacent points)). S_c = 229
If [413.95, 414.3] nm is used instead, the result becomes 140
